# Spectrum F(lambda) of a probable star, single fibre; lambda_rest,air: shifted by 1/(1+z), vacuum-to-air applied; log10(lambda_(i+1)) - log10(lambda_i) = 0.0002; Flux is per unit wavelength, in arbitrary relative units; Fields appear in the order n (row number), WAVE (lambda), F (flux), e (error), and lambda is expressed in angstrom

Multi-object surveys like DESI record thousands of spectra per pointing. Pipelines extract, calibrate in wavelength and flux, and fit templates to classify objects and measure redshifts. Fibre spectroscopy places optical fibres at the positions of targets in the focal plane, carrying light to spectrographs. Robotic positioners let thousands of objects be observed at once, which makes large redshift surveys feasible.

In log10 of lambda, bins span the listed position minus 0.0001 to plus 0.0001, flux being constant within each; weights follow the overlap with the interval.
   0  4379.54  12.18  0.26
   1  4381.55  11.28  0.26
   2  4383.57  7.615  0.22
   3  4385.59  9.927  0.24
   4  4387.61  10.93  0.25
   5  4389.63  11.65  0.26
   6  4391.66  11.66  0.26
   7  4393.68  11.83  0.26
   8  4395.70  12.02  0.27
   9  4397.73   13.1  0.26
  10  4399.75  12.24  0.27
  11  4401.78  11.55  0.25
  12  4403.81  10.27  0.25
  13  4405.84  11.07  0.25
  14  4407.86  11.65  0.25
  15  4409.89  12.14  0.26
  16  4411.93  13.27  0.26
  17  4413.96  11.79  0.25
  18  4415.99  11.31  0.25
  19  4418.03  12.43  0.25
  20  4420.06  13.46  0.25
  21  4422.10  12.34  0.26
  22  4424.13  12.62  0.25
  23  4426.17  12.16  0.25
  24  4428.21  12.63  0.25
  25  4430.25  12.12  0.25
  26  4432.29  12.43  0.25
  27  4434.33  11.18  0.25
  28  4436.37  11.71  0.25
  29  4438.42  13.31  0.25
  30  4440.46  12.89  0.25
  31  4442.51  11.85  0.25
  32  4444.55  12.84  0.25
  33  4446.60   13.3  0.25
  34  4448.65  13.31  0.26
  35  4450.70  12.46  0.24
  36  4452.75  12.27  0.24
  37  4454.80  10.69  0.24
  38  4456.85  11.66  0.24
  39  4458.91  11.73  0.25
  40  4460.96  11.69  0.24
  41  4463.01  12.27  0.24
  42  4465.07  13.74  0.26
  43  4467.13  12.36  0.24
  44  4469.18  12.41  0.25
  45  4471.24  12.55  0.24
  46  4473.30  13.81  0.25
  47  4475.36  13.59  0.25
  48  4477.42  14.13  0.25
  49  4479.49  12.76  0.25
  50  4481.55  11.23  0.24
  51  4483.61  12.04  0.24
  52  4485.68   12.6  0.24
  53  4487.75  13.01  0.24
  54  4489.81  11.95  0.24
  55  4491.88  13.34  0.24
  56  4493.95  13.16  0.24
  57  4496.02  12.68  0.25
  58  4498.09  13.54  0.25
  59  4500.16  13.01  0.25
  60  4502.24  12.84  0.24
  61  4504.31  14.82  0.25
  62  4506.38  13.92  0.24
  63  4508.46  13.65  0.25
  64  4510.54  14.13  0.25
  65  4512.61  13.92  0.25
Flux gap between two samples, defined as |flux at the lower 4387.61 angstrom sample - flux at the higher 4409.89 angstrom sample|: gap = 1.2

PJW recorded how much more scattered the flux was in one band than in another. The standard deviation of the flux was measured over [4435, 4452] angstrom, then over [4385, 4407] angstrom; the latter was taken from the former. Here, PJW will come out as -0.25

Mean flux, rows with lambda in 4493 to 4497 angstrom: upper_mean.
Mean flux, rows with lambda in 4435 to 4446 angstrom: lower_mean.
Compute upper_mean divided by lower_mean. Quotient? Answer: 1.03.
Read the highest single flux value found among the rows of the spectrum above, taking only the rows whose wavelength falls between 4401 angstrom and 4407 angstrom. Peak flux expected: 11.55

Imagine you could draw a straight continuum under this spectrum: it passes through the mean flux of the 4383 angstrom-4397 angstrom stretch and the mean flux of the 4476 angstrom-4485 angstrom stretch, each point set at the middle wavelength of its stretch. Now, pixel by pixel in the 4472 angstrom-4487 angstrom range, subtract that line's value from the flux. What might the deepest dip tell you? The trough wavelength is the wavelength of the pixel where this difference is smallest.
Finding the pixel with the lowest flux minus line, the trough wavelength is 4481.55 angstrom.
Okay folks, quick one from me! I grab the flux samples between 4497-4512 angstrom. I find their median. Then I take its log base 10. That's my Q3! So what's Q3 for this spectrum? 1.14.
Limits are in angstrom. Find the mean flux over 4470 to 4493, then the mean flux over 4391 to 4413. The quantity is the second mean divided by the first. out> 0.928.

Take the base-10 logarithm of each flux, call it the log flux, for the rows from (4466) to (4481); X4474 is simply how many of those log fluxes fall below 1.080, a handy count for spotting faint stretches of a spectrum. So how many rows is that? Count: 0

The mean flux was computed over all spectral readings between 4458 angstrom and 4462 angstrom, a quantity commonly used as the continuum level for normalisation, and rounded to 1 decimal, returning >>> 11.7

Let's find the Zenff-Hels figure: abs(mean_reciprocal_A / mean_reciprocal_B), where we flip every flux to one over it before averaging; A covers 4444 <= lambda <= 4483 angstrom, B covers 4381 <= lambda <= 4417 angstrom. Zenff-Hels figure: 0.90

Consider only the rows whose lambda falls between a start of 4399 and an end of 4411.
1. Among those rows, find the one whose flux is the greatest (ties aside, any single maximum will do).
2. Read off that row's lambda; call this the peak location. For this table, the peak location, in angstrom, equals 4399.75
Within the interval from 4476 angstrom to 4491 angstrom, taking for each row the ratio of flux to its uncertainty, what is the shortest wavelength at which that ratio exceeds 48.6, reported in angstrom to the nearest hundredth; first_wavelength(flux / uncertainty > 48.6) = 4477.42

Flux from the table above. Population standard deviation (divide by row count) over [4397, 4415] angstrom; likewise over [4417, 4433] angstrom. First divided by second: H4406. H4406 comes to 2.24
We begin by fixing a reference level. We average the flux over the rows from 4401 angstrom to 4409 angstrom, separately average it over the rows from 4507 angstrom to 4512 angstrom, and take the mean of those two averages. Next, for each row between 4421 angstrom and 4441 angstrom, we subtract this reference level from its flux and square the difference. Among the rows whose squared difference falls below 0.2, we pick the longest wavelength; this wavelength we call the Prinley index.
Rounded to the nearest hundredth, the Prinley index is 4440.46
